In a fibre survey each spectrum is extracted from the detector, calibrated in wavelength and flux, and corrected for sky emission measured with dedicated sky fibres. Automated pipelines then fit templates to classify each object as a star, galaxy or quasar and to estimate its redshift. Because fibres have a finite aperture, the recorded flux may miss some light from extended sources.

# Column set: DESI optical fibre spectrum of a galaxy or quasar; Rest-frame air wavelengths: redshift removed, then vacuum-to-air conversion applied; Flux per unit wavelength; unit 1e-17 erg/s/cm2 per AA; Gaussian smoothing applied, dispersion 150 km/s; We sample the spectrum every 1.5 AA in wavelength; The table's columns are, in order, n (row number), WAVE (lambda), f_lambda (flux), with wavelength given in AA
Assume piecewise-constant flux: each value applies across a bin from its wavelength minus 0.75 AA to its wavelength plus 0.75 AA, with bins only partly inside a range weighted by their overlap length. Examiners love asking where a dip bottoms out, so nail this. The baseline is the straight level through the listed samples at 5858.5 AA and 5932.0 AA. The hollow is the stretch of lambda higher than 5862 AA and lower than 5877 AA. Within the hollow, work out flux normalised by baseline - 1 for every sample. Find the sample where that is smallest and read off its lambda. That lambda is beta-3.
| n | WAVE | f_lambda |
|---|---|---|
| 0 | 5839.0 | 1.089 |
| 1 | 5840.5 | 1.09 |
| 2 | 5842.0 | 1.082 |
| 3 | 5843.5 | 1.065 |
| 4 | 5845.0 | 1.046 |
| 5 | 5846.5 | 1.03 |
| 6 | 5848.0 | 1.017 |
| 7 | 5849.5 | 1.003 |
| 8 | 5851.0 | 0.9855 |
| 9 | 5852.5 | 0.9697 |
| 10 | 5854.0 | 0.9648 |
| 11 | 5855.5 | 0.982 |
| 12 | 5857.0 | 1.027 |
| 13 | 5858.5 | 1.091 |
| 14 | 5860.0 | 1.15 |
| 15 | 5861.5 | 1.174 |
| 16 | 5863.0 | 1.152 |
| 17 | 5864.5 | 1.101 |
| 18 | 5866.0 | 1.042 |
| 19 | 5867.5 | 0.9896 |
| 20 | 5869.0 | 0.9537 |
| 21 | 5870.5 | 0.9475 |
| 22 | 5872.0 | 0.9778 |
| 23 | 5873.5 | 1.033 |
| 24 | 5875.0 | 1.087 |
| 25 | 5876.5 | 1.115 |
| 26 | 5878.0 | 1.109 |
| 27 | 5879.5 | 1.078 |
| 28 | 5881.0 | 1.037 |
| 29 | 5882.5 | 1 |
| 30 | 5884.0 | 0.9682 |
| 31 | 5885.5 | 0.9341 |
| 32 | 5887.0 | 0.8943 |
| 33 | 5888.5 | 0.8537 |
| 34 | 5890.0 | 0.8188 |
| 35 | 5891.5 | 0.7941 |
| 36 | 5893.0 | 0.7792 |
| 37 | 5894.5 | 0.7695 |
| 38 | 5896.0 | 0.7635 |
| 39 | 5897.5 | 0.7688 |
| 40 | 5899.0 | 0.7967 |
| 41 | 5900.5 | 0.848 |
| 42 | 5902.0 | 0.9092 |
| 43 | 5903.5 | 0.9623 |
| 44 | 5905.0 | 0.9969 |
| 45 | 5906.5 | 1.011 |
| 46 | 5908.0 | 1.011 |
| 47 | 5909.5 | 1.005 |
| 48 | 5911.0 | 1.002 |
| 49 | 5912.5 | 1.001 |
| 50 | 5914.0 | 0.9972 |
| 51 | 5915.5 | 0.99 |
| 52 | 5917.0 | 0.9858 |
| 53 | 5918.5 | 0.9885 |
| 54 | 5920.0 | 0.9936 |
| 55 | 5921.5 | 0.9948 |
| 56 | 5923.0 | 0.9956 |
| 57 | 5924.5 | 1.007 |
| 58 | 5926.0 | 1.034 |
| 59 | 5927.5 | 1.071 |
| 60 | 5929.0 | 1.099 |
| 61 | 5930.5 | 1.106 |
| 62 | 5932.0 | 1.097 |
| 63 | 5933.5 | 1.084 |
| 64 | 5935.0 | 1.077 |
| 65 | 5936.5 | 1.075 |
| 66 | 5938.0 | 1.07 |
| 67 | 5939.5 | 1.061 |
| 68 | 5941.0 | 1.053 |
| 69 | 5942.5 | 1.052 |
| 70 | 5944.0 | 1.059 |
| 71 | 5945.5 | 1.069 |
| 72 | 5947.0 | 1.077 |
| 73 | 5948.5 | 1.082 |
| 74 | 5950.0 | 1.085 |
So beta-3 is 5870.5 AA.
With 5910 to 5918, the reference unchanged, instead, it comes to 5917.0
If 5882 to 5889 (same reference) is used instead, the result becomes 5888.5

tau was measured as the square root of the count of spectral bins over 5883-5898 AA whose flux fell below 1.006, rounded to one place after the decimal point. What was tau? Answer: 3.2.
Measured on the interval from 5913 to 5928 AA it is 2.6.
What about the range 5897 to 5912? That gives 2.8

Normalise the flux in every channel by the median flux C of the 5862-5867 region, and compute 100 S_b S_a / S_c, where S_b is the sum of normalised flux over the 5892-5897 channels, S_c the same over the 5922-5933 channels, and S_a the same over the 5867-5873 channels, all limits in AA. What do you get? 110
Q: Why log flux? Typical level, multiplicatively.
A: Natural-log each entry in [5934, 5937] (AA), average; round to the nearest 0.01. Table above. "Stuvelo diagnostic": 0.07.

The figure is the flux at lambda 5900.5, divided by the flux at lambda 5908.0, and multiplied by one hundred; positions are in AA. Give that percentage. 84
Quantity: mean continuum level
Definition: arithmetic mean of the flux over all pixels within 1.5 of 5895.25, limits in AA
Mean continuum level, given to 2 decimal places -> 0.77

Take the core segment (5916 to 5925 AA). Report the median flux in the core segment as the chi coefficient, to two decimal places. 0.99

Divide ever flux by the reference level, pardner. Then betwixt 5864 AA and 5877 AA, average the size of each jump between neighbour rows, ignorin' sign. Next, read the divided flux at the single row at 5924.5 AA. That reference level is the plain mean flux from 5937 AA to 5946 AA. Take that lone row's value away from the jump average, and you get -0.91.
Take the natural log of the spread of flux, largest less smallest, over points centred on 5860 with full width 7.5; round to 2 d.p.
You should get -1.92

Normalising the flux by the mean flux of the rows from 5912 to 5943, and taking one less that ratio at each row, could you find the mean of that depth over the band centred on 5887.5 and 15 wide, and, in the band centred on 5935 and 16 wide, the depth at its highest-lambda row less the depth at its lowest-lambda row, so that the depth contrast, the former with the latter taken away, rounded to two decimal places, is 0.13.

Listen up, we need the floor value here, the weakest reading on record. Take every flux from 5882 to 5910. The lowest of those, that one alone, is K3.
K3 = 0.7635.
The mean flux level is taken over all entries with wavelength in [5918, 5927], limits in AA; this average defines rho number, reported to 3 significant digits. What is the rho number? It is 1.00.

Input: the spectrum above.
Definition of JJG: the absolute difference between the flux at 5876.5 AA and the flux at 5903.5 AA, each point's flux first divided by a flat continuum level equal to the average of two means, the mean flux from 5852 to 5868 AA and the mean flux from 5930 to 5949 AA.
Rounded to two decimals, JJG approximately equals 0.14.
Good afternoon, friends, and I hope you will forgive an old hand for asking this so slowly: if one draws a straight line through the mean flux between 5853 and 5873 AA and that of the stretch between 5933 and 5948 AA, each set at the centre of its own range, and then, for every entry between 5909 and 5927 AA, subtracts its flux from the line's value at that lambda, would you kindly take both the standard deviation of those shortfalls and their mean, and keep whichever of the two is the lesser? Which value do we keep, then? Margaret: 0.01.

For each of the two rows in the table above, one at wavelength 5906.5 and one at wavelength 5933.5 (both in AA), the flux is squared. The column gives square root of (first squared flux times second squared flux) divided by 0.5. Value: 2.19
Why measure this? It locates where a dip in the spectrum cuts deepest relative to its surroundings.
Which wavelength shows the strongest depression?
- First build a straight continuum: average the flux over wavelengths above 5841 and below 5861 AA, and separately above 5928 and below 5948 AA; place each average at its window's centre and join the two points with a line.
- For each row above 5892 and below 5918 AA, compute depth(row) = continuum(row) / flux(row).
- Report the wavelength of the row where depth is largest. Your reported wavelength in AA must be 5896.0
